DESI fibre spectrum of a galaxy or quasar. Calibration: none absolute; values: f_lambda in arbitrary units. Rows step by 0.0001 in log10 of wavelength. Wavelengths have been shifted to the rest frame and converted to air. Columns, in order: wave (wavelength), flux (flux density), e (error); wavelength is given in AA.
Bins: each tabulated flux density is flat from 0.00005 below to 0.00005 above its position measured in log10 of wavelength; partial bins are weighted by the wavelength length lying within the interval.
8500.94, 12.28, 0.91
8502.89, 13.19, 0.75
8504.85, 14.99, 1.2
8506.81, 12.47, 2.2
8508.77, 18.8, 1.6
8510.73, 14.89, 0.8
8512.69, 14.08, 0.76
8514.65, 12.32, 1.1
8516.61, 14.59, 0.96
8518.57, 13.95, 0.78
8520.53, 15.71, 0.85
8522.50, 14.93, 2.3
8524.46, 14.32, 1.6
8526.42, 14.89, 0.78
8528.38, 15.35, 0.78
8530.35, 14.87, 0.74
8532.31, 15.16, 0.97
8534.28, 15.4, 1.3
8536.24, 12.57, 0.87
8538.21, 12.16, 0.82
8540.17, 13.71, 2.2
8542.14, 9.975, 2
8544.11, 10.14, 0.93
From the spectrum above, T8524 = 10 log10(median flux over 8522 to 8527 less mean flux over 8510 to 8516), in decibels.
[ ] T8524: 0.5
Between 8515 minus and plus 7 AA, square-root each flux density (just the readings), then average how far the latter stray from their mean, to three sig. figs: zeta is 0.171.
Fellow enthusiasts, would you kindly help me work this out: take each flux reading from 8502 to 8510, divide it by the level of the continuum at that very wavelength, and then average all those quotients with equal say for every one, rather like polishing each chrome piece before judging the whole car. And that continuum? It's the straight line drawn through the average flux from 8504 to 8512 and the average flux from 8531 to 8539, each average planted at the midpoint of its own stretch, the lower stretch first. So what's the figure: 0.97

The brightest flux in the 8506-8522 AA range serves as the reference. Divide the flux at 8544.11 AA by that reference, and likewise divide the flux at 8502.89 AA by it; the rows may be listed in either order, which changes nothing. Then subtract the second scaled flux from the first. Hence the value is -0.16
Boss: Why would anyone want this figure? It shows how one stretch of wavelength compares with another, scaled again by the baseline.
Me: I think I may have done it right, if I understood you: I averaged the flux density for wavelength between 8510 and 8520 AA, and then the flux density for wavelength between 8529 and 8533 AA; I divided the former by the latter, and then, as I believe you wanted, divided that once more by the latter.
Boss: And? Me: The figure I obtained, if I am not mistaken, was 0.062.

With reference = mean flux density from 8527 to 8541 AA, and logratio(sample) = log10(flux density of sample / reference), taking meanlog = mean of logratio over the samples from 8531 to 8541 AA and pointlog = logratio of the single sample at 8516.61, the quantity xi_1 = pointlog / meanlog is -1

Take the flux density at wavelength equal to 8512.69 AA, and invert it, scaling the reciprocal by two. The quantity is 0.142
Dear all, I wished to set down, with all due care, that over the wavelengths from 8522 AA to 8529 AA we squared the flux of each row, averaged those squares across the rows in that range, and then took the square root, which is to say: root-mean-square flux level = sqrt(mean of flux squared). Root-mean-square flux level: 14.9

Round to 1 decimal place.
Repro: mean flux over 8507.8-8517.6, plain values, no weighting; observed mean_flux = 14.9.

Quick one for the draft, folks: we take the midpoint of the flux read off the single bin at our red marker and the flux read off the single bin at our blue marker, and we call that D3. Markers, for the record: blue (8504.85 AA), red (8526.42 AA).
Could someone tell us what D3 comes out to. 14.9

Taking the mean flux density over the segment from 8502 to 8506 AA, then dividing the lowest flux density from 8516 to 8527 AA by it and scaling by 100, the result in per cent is 99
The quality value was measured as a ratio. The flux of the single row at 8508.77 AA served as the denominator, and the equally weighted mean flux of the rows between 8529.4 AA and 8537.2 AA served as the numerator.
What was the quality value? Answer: 0.77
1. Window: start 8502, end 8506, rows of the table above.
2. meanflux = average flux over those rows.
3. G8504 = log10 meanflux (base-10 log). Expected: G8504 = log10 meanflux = 1.15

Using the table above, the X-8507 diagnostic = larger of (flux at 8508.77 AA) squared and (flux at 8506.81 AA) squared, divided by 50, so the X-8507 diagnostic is 7.07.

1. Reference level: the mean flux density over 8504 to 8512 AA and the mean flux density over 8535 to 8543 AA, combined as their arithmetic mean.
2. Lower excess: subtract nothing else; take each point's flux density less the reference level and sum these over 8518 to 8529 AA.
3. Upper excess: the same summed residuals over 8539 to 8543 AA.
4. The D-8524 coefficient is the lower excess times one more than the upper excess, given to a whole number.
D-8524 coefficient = -19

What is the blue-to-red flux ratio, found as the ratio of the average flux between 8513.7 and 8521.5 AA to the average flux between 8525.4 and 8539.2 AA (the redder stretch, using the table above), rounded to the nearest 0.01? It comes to 0.99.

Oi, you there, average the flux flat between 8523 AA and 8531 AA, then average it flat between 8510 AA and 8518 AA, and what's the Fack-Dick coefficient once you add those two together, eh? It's 28.8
